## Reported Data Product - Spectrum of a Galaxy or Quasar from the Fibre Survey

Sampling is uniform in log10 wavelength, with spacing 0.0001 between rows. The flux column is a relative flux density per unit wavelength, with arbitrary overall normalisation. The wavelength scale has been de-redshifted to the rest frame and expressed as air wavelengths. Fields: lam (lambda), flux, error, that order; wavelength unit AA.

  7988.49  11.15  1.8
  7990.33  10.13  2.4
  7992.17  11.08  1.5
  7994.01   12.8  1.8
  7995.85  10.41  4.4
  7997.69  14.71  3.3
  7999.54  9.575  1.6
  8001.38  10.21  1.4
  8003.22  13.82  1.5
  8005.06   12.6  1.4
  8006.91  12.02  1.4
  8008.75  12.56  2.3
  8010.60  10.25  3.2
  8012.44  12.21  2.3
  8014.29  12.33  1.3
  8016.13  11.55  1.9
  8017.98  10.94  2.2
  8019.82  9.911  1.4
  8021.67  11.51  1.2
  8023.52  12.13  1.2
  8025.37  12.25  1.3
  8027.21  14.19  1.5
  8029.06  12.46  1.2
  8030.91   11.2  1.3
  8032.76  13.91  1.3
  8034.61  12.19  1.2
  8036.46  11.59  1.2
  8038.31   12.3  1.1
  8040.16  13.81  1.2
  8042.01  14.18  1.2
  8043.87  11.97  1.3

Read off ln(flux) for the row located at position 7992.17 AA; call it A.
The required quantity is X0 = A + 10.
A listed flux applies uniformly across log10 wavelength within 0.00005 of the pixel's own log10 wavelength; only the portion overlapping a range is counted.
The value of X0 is 12.4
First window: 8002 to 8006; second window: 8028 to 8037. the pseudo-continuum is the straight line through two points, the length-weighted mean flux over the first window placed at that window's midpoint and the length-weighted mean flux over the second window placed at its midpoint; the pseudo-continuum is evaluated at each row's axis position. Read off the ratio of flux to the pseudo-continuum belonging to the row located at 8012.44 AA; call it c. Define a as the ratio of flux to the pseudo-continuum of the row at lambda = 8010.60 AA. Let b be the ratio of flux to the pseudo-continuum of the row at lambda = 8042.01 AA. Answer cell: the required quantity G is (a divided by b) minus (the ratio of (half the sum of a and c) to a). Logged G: -0.4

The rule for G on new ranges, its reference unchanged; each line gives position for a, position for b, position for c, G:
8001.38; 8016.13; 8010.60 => -0.1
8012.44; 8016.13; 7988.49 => 0.1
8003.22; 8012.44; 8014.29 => 0.2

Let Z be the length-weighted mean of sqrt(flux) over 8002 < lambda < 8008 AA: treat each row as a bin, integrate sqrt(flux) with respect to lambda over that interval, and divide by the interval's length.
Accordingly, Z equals 3.56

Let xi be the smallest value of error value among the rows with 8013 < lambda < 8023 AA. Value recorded 1.20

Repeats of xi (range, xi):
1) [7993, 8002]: 1.40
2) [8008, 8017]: 1.30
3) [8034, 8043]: 1.10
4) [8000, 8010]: 1.40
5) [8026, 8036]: 1.20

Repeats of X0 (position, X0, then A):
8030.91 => 12.4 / 2.42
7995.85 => 12.3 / 2.34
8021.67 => 12.4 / 2.44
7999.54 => 12.3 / 2.26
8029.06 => 12.5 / 2.52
